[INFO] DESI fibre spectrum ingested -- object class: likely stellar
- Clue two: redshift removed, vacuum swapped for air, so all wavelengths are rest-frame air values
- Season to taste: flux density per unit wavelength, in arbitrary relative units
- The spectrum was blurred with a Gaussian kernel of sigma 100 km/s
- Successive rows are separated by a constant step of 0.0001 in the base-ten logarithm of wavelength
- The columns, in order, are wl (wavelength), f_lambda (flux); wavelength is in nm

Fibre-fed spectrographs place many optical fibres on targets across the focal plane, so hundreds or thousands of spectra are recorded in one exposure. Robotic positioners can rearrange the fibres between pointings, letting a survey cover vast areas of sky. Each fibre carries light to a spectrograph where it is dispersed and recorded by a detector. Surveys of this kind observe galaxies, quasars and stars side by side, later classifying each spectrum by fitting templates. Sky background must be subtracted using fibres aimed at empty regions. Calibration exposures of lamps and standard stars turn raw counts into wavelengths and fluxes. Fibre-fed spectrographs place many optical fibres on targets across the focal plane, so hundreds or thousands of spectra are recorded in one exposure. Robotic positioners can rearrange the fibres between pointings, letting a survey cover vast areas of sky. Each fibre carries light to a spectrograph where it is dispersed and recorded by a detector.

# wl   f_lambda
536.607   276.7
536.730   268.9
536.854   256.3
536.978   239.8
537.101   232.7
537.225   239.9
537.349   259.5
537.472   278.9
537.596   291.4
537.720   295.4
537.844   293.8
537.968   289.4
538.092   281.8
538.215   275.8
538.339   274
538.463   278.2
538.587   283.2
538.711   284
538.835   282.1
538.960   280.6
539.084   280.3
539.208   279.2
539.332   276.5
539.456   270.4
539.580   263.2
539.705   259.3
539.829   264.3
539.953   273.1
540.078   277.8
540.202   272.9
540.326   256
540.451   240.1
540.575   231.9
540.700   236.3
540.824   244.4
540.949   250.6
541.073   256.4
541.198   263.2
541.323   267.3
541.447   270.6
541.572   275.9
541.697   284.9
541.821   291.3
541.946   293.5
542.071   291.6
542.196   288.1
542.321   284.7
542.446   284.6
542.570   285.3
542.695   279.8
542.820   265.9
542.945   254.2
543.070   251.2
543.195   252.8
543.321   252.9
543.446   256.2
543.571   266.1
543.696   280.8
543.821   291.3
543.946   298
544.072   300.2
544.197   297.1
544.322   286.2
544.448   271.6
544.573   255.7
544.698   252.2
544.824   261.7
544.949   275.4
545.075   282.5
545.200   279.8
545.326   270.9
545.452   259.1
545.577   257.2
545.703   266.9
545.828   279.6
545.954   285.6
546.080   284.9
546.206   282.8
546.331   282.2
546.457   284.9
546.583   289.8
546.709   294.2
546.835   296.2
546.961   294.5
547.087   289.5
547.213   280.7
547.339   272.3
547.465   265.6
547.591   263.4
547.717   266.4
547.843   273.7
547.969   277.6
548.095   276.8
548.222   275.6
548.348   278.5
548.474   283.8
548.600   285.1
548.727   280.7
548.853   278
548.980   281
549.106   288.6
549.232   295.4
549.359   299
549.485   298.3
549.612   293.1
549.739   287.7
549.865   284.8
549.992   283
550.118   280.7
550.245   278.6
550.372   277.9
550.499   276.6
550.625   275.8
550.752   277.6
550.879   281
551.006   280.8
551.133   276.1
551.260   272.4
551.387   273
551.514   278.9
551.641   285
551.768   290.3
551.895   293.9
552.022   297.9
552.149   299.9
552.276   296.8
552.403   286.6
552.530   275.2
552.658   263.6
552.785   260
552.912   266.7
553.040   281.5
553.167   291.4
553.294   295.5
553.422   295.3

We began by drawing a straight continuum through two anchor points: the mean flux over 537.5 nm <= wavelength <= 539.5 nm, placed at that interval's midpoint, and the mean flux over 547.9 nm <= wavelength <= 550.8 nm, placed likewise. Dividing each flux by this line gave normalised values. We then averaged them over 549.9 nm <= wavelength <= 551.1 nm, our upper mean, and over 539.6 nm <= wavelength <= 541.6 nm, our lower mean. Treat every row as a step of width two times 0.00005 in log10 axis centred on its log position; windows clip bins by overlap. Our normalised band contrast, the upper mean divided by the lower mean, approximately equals 1.08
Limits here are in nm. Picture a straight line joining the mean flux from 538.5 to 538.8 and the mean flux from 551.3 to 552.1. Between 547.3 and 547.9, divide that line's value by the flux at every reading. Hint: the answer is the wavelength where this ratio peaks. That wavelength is 547.591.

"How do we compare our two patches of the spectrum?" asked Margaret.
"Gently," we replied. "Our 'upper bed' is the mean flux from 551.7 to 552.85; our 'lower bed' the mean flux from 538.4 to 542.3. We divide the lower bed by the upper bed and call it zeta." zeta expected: 0.947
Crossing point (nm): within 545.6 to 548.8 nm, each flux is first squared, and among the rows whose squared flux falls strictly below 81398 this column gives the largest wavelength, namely 548.727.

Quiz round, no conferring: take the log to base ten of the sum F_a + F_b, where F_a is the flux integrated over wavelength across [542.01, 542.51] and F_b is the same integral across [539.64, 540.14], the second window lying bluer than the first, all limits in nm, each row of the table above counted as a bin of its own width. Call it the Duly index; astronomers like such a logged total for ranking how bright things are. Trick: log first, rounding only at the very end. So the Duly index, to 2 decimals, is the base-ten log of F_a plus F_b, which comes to 2.44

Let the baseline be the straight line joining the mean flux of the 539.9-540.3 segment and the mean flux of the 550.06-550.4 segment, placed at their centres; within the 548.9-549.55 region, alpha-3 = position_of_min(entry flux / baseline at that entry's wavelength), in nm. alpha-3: 548.980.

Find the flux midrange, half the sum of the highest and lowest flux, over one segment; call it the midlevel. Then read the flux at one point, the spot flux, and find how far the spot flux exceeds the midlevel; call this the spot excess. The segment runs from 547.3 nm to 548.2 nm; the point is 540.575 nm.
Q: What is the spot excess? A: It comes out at -39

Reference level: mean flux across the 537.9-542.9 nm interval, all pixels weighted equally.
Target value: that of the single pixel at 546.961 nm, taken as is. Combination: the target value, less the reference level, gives 22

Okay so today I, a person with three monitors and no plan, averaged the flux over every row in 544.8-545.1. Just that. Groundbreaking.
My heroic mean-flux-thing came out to 273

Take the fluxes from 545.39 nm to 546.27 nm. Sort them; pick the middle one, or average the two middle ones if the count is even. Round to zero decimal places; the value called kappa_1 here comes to 280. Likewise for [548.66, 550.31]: 285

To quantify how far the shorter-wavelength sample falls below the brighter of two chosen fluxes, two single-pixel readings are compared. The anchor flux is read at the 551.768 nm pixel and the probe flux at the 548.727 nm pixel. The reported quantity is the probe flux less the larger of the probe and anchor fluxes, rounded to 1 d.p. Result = -9.6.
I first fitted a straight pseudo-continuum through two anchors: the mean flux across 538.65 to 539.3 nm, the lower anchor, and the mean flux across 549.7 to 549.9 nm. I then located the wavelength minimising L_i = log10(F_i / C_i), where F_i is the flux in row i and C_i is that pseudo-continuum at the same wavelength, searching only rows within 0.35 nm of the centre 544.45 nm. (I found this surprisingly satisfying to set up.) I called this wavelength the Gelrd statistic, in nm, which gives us 544.698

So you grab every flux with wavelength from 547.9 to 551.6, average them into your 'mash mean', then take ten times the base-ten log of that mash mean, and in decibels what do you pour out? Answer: 24.5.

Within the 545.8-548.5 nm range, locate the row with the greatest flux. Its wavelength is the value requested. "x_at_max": 546.835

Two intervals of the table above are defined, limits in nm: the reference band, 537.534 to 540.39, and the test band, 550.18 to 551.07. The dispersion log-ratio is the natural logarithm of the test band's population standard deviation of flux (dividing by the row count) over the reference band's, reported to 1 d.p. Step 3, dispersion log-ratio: -1.7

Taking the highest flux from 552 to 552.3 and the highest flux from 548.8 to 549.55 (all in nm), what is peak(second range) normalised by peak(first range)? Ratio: 0.997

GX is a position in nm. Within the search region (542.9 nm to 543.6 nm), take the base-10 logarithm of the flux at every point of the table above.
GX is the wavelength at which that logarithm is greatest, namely 543.571 nm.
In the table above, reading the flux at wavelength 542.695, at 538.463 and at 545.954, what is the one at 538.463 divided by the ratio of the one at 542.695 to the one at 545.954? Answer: 284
